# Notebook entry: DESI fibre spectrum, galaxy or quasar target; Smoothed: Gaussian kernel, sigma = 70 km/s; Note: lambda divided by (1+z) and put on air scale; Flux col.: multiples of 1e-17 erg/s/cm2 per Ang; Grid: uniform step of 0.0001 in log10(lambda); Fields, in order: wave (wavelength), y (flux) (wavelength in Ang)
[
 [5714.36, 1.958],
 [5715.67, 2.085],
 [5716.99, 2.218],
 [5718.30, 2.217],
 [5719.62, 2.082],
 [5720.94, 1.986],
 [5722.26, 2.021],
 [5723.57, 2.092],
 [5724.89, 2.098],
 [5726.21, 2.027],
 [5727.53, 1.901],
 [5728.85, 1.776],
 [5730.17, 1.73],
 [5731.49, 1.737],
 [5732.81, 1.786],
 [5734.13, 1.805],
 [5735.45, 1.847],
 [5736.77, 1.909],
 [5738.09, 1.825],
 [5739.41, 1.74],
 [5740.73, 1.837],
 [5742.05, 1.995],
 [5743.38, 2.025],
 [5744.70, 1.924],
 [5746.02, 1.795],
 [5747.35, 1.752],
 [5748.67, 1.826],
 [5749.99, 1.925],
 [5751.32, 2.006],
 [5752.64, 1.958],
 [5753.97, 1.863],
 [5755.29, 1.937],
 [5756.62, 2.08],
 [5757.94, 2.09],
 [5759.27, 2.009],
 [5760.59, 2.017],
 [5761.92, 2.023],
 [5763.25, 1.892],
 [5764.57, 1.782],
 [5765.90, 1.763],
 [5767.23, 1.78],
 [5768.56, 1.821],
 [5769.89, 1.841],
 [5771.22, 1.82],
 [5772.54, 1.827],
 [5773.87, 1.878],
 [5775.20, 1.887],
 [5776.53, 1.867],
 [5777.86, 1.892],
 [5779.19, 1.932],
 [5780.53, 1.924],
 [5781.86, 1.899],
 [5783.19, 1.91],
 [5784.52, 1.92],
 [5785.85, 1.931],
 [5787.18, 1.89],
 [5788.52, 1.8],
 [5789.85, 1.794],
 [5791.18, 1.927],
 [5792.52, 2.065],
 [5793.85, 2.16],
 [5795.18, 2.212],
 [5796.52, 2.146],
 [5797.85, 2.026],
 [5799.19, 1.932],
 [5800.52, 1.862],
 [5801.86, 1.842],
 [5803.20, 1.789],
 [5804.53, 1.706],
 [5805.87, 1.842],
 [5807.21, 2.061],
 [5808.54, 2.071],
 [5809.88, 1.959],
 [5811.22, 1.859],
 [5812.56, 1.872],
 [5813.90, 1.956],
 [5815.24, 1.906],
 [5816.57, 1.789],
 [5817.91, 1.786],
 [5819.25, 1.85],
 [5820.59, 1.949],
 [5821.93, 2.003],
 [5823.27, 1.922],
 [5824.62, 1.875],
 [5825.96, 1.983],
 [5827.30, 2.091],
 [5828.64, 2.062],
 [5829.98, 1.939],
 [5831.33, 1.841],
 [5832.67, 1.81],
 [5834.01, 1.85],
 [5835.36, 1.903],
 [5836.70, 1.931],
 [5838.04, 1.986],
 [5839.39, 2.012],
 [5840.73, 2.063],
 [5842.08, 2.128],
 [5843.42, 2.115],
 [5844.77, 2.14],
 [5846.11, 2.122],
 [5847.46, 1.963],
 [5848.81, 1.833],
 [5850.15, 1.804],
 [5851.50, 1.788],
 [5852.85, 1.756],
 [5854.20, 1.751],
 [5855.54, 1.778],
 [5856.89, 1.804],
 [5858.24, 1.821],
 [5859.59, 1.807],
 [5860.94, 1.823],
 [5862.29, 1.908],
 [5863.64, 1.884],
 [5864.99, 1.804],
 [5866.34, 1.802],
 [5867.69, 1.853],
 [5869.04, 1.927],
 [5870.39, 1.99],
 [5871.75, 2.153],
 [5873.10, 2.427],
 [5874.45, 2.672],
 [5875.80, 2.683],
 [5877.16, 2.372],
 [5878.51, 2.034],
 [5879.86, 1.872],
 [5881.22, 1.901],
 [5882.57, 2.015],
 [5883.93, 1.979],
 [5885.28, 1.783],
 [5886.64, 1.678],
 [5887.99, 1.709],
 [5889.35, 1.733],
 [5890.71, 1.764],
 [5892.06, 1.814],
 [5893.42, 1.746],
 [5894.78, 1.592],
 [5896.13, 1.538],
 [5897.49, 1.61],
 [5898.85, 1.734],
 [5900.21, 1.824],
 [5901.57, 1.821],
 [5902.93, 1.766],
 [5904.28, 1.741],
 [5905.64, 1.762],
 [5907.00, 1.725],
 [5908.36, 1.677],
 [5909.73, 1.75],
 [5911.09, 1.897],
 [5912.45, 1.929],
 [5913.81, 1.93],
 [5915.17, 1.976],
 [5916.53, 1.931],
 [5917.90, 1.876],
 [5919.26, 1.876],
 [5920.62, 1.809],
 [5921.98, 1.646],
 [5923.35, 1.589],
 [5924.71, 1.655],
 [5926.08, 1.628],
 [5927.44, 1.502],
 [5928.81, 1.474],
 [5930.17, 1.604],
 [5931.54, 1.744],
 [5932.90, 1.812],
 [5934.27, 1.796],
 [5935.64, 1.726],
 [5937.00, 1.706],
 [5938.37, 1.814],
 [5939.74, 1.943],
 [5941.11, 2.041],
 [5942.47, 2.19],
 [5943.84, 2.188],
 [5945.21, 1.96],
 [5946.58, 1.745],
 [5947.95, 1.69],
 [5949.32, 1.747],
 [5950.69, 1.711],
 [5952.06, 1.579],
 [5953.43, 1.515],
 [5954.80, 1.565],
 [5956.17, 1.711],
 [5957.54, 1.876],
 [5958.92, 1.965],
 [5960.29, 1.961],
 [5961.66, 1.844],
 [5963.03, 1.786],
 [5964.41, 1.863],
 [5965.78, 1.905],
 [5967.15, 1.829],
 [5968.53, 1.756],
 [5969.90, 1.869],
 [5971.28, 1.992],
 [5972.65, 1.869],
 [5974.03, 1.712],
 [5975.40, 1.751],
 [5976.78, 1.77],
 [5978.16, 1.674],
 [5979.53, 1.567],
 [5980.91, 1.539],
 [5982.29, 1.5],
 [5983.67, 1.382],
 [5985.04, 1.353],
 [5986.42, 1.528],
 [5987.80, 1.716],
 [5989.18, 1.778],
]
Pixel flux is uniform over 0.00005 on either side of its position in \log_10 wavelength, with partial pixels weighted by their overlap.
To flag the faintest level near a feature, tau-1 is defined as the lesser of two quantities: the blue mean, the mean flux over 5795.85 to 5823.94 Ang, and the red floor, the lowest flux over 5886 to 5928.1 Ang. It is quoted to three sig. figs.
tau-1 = 1.50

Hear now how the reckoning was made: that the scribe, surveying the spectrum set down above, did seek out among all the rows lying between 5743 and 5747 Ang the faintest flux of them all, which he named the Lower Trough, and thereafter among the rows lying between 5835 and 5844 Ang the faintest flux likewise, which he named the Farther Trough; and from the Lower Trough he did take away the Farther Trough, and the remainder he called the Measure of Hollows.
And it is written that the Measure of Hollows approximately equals -0.11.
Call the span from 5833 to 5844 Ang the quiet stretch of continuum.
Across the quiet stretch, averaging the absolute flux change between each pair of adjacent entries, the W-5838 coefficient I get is 0.042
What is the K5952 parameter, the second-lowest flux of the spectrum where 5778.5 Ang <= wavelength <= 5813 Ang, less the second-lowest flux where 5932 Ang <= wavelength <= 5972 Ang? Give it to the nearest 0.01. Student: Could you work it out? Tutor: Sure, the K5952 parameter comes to 0.22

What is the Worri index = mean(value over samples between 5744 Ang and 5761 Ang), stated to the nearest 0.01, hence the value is 1.94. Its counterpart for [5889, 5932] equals 1.74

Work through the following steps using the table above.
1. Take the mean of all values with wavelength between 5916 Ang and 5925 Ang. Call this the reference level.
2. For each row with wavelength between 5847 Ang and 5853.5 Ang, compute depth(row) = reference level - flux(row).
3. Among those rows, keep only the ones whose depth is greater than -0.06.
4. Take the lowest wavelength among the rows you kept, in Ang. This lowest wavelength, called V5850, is 5850.15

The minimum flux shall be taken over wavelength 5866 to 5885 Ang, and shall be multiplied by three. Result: 5.41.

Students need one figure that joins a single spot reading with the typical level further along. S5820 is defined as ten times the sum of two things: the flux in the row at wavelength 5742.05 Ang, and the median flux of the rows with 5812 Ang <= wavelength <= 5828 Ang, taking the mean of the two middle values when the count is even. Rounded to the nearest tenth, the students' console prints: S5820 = 39.1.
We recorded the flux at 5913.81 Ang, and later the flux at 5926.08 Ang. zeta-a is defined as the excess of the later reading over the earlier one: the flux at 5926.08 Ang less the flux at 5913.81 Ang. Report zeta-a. -0.30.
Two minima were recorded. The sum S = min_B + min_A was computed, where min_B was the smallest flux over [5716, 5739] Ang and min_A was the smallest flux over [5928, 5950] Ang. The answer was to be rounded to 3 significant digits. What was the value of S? 3.20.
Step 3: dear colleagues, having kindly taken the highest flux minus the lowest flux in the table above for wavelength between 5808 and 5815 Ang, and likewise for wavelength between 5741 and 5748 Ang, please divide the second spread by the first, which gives 1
